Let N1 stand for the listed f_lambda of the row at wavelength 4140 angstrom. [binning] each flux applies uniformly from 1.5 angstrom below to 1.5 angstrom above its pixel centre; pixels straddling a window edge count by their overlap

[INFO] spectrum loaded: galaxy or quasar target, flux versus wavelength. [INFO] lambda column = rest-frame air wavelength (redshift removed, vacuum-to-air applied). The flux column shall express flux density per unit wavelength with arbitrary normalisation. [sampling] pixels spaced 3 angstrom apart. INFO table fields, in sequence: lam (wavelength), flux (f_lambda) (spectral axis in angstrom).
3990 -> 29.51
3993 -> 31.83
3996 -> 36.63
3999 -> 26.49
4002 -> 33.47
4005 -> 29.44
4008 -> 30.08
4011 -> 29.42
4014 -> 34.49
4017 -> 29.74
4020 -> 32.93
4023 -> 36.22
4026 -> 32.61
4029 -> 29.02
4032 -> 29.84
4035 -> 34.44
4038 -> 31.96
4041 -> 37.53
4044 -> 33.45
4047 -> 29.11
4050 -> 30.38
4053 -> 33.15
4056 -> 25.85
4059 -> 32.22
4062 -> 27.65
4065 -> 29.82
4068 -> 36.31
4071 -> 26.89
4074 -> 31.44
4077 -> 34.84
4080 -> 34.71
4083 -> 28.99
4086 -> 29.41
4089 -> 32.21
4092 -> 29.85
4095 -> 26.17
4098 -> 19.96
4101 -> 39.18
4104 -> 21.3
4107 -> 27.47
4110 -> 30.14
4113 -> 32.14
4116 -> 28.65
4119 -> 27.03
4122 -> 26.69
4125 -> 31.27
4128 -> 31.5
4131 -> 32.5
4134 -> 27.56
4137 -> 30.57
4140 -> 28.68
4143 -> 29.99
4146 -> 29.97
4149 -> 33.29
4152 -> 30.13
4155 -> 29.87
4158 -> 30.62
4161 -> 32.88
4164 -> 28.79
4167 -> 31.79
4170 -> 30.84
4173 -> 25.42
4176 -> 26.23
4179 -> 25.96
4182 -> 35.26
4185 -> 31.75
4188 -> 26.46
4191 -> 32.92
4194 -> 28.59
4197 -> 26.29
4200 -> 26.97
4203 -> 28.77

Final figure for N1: 28.68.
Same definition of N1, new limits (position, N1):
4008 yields 30.08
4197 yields 26.29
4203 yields 28.77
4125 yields 31.27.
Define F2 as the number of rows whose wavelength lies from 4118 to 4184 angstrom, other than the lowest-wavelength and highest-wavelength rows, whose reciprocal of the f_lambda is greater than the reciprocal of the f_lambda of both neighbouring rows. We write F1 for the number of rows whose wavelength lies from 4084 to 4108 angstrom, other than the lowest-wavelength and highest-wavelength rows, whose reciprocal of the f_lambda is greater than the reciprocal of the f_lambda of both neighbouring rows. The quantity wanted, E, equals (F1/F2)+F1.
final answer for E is 2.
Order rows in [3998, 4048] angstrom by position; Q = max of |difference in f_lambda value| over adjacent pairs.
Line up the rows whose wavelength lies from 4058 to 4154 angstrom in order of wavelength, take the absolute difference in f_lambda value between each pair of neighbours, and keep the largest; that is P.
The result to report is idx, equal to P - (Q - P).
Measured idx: 31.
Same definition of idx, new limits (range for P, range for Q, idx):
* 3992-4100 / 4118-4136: 15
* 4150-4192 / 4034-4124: -1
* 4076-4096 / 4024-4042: 6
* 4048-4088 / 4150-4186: 10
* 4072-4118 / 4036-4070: 31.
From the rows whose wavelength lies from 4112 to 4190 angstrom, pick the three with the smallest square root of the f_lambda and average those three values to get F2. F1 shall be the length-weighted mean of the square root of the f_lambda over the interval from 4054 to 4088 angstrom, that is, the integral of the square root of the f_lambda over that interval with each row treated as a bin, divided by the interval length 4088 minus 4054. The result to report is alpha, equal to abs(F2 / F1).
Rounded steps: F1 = 5.54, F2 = 5.09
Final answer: 0.92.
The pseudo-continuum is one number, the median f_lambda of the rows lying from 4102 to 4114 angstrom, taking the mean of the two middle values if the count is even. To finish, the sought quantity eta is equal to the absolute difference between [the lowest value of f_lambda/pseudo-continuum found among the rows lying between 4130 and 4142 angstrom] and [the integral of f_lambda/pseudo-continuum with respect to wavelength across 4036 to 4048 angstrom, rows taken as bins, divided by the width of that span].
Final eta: 0.20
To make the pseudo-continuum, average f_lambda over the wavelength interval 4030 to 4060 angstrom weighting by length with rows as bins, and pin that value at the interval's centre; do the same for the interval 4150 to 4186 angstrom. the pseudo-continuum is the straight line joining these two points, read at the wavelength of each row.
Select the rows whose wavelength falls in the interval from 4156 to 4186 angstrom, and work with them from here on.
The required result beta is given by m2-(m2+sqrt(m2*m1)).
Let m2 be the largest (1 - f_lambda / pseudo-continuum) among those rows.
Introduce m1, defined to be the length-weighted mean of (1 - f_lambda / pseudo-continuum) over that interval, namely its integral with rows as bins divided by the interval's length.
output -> -0.01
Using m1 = 0.00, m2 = 0.150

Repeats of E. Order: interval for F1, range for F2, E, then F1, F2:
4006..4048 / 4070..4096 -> 8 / 4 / 1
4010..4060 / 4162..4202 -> 6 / 5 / 4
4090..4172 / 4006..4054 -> 10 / 8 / 5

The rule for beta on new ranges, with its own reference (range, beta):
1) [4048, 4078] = -0.06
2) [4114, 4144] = -0.07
